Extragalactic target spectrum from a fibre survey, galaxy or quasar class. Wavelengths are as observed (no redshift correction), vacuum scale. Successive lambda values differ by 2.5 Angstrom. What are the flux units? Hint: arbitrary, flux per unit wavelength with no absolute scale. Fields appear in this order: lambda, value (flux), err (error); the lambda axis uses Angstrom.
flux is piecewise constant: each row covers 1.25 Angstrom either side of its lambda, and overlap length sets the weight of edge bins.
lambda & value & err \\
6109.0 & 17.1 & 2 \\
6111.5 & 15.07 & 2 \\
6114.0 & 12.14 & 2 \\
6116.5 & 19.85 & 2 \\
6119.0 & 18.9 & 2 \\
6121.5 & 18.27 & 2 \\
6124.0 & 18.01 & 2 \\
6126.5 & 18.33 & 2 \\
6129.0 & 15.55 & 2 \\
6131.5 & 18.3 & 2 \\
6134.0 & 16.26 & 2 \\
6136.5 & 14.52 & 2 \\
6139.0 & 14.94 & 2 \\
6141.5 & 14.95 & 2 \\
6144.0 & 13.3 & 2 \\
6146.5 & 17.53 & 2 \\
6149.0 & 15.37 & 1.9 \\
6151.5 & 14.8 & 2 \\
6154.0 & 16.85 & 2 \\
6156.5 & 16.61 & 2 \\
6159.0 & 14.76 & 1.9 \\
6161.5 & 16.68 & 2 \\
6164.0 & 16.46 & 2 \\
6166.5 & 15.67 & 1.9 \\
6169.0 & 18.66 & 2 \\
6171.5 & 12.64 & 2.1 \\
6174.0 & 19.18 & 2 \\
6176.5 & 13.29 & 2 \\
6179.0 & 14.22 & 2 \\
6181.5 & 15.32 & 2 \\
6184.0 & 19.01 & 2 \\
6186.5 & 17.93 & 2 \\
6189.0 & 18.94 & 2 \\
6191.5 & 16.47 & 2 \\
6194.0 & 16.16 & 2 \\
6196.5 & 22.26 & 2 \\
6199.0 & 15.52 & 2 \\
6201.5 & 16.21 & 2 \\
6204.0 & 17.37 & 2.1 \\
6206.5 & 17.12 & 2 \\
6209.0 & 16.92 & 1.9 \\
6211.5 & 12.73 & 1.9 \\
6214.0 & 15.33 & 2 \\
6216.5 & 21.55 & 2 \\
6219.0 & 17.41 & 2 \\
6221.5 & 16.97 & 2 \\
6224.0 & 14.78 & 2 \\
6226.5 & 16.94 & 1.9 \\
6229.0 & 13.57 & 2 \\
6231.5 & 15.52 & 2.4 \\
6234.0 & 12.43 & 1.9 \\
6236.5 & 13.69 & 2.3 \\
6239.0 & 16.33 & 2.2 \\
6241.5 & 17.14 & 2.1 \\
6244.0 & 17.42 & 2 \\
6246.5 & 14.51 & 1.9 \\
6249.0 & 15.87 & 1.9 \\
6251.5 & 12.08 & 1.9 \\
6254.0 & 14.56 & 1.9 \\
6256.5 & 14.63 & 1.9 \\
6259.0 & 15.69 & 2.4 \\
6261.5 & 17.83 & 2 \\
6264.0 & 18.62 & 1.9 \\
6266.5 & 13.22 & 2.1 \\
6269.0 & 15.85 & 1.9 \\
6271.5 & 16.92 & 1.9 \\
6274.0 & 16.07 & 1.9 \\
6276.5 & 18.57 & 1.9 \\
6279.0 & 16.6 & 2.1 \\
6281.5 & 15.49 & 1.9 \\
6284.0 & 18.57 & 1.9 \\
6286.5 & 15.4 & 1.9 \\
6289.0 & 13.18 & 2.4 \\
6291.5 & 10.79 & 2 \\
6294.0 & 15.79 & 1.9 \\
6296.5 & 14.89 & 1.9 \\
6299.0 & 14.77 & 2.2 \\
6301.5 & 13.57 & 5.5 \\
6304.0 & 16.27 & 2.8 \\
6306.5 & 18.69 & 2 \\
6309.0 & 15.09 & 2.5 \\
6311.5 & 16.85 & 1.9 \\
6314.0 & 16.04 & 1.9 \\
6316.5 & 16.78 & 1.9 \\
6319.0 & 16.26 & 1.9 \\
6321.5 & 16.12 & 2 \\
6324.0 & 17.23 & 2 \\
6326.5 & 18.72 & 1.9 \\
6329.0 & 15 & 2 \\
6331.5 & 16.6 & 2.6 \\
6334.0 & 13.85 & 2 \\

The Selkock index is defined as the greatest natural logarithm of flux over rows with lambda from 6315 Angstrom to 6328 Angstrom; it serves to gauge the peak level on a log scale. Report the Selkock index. 2.93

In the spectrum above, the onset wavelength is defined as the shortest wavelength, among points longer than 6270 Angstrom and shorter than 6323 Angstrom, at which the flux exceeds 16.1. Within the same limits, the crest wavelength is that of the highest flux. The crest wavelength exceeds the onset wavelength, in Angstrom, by 35.0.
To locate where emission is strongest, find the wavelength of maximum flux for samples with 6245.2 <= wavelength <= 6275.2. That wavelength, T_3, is 6264.0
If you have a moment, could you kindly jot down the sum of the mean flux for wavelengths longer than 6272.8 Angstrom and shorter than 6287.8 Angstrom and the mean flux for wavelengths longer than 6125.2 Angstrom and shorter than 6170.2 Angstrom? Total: 32.9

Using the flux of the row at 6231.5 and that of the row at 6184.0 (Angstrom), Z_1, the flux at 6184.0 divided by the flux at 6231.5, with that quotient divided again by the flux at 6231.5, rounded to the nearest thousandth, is 0.079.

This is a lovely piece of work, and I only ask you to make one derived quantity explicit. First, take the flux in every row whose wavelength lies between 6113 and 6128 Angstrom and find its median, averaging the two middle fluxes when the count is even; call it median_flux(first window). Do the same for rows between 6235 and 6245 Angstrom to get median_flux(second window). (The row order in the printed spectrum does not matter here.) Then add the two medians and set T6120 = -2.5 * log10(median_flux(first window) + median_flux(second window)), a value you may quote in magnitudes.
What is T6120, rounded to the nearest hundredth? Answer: -3.86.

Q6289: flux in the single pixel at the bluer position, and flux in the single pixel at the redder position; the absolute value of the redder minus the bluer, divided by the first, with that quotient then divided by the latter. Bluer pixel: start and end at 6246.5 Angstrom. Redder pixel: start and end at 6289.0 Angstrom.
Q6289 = 0.0070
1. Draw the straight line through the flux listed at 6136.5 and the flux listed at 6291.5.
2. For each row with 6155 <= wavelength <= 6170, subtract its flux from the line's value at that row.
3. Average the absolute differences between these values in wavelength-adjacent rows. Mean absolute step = 1.54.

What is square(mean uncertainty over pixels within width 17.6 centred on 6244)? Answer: 4.17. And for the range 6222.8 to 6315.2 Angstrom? 4.57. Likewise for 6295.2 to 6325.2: 5.64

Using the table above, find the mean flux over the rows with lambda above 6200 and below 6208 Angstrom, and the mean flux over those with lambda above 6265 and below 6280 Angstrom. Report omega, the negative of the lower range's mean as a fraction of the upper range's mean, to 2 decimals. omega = -1.04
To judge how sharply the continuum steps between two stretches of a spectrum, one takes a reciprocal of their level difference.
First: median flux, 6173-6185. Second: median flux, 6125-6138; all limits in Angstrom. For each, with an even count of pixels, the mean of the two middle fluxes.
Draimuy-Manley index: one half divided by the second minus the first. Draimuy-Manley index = 0.5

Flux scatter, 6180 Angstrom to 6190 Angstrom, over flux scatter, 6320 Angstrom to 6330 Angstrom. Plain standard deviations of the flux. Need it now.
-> 1.1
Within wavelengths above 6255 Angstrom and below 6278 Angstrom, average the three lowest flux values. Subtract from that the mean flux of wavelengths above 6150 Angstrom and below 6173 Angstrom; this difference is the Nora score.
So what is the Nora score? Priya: -1.4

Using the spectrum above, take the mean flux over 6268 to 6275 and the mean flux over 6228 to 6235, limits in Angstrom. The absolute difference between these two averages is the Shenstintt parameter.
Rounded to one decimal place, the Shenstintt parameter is 2.4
